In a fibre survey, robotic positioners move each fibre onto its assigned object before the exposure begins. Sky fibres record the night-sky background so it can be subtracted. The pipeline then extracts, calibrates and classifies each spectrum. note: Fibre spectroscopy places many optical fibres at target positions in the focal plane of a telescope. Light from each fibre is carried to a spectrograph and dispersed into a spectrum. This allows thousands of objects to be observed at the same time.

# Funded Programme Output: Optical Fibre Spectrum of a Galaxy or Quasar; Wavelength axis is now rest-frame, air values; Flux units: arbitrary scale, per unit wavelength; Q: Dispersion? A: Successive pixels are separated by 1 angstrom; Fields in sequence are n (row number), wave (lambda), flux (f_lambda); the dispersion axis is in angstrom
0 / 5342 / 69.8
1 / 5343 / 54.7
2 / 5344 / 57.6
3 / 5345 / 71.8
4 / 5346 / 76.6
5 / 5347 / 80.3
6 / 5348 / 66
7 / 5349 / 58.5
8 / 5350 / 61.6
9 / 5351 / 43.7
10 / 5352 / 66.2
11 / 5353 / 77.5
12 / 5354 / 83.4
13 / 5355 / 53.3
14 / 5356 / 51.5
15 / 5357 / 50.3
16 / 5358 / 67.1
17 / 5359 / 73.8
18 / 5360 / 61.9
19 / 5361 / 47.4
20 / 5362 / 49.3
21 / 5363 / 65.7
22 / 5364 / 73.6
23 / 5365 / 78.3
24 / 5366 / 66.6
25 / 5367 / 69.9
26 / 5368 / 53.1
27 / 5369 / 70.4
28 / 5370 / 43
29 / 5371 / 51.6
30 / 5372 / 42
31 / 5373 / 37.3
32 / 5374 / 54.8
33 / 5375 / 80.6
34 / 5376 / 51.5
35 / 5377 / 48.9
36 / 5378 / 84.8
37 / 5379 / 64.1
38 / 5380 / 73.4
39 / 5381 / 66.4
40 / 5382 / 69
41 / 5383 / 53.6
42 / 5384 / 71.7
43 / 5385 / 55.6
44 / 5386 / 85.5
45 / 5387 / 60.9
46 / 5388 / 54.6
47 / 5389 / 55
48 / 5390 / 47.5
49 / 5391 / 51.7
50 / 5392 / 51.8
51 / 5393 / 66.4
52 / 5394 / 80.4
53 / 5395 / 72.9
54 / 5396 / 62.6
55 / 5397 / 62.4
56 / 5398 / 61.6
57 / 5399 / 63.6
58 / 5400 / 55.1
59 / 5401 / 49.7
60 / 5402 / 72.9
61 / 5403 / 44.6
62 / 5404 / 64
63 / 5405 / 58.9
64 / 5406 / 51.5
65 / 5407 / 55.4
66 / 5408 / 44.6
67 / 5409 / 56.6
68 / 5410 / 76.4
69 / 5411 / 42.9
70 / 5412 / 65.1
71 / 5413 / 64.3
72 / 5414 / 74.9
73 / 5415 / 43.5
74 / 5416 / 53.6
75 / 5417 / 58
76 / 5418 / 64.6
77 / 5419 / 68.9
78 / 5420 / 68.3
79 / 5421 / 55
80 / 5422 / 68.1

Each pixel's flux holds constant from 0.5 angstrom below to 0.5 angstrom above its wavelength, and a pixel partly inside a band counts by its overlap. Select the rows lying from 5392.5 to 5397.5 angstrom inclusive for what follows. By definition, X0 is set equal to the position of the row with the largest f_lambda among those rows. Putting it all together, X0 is 5394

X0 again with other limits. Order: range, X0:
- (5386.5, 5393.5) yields 5393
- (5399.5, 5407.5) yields 5402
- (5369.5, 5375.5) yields 5375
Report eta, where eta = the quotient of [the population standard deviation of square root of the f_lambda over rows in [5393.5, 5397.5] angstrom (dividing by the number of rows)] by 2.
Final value 0.22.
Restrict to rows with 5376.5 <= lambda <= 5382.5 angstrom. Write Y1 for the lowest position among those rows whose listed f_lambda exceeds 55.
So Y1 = 5378 angstrom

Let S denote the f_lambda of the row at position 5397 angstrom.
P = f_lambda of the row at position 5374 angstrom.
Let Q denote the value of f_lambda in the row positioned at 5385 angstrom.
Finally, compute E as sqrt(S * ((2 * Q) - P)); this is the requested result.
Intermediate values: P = 54.8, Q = 55.6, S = 62.4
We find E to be 59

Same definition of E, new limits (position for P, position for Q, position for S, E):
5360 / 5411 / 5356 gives 35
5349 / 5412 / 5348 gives 69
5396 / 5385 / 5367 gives 58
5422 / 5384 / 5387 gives 68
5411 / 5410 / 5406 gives 75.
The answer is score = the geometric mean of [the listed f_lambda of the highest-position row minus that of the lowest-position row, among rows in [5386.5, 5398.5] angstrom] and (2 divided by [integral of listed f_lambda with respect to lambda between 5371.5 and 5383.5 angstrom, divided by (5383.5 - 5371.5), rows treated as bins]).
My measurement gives 0.15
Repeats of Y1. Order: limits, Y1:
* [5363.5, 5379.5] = 5364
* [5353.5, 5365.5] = 5354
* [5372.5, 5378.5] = 5375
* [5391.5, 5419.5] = 5393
